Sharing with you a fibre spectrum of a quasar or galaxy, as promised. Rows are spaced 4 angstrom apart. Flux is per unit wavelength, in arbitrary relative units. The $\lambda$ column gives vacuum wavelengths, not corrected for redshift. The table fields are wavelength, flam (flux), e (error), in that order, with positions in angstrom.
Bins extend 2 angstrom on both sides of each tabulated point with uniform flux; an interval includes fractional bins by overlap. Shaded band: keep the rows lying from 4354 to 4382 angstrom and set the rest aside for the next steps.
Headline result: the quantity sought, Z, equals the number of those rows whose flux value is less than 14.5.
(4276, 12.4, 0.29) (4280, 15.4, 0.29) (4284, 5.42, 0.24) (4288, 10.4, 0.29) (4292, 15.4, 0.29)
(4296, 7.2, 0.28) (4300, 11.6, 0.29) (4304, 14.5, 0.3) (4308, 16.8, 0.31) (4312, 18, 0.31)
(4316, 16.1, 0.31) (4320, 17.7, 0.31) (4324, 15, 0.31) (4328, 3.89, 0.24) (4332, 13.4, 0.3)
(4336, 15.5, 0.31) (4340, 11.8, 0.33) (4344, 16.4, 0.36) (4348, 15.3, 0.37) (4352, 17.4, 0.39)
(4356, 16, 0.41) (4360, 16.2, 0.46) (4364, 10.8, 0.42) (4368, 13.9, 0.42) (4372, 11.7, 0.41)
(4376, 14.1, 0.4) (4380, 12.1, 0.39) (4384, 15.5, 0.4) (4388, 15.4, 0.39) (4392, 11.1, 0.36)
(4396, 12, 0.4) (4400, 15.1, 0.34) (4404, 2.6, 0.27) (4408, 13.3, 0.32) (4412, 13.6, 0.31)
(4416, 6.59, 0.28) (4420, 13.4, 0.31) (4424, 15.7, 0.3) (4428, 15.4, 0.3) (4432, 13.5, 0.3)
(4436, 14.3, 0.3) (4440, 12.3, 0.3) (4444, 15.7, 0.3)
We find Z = 5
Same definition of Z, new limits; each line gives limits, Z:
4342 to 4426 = 12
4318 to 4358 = 3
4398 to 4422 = 5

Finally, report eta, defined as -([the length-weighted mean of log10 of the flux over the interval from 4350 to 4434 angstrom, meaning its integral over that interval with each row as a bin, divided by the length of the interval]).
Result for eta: -1.09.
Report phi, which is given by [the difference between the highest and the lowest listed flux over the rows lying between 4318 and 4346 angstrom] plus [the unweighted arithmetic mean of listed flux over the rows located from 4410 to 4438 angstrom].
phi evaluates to 27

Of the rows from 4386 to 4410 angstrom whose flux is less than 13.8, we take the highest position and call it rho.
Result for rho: 4408 angstrom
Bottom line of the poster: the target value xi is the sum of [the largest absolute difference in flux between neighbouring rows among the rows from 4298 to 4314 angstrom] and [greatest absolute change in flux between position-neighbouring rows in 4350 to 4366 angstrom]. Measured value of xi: 8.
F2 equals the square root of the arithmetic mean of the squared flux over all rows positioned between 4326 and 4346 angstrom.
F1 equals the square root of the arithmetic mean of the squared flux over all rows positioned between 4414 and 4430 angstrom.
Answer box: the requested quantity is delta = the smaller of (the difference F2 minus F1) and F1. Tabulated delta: -0.3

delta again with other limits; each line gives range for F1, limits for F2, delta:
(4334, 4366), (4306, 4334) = 0.0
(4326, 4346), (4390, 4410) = -1.3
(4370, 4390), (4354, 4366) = 0.7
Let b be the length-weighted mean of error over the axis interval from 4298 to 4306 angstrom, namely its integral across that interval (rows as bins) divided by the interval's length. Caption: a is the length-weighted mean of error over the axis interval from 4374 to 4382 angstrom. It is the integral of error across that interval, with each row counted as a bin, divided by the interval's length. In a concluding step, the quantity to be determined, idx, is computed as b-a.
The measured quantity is -0.10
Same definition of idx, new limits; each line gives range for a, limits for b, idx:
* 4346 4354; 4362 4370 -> 0.04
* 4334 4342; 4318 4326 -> -0.01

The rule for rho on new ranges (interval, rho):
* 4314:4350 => 4340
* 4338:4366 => 4364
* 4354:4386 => 4380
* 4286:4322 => 4300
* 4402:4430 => 4420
